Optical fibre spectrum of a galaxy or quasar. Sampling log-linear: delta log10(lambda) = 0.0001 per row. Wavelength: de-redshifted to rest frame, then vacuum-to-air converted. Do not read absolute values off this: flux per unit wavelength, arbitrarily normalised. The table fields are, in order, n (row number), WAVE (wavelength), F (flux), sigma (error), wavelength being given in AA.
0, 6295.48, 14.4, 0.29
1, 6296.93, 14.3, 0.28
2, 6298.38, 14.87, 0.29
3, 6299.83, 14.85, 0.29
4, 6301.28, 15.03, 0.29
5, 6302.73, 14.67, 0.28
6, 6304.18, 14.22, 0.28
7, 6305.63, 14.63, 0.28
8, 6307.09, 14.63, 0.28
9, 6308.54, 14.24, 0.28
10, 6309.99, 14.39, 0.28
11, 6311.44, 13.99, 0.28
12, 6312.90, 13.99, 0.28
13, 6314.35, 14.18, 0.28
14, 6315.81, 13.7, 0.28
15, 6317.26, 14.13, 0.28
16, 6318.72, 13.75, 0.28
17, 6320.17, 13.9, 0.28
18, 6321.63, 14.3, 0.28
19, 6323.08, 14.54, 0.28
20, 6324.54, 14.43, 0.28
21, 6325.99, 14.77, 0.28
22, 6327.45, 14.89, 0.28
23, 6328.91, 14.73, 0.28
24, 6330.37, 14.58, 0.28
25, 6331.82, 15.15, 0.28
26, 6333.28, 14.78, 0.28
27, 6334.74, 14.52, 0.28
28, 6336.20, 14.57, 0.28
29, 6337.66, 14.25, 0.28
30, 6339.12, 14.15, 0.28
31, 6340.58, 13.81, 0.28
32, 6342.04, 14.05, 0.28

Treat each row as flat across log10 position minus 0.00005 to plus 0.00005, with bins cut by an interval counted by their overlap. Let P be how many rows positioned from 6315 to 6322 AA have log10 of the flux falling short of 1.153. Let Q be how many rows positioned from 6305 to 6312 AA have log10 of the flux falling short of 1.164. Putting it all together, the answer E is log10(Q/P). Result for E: -0.1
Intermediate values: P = 4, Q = 3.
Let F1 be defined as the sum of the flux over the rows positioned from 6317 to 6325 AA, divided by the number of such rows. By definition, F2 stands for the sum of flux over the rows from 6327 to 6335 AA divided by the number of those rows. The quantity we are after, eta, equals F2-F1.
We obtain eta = 0.60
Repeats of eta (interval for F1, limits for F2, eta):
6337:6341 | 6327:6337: 0.68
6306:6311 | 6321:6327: 0.09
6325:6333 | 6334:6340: -0.45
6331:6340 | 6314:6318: -0.57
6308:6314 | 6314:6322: -0.16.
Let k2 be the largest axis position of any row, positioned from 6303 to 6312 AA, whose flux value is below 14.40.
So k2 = 6311.44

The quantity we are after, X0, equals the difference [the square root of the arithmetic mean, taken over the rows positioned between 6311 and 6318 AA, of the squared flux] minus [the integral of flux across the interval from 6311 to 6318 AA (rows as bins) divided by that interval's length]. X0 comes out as 0.020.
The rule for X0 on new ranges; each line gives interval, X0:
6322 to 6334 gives 0.008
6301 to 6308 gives 0.040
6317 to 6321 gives 0.032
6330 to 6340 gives 0.013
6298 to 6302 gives -0.008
